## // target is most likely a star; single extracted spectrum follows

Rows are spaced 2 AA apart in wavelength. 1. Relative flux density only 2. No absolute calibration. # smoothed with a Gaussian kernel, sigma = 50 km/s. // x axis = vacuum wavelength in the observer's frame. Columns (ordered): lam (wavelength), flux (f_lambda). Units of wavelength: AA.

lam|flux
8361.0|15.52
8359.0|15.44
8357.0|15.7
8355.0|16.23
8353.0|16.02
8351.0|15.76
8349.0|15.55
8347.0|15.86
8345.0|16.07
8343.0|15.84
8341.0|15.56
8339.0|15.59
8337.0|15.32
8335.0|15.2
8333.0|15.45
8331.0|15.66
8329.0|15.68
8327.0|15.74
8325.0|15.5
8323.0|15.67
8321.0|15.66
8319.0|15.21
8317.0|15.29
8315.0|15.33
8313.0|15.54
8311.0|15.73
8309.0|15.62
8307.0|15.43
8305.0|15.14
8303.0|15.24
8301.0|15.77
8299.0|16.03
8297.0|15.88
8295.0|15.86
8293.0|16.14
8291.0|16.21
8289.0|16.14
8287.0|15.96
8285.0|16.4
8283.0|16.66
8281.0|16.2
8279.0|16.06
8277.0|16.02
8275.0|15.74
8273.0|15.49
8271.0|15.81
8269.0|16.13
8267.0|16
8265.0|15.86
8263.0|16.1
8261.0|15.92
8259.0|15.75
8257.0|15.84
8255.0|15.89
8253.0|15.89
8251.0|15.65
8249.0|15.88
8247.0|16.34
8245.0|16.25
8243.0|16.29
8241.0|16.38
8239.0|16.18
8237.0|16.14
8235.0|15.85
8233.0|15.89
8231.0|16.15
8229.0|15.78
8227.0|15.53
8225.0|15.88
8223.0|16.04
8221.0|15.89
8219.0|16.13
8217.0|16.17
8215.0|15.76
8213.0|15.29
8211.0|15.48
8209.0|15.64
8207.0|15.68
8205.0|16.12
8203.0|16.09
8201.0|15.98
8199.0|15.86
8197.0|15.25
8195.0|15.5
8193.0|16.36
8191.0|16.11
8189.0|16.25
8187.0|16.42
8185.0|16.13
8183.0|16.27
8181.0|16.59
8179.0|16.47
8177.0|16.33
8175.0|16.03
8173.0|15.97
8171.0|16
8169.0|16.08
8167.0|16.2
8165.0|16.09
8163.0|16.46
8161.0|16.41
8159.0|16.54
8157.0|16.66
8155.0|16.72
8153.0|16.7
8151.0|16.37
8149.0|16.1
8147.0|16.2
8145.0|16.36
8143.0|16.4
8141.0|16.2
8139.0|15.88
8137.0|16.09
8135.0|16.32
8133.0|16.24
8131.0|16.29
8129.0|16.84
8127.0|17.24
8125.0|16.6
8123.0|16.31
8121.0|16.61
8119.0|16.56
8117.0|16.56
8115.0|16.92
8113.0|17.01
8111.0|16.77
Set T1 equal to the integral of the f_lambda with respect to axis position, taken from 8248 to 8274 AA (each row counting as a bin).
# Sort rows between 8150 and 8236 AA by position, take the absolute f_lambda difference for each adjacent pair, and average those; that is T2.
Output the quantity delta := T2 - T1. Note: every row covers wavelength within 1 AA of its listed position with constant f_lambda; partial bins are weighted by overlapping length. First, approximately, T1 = 412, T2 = 0.212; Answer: -412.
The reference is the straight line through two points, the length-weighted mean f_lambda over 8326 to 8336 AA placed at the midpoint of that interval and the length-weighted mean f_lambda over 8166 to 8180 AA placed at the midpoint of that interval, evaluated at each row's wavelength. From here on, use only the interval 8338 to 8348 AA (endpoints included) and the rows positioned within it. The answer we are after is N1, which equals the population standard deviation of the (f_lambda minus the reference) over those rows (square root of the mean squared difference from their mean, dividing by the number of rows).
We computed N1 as 0.20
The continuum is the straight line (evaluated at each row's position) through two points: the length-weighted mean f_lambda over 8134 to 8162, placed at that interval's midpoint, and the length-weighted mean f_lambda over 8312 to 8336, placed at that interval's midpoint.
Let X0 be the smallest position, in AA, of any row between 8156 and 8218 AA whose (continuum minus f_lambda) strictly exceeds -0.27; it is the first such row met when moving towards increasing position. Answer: 8159.0 AA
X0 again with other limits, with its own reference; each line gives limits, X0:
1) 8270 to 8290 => 8271.0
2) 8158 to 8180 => 8159.0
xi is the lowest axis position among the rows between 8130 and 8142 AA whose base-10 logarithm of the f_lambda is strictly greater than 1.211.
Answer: 8131.0 AA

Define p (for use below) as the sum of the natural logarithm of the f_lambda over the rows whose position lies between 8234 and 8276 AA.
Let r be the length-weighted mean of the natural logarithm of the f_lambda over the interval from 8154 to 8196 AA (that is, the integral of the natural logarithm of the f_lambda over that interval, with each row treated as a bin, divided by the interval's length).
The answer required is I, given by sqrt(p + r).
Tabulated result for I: 7.81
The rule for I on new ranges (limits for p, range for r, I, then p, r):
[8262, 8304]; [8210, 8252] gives 7.81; 58.2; 2.77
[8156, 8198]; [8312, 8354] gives 7.82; 58.5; 2.75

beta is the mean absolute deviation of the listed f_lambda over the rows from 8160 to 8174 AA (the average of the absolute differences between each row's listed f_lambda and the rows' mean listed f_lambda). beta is 0.16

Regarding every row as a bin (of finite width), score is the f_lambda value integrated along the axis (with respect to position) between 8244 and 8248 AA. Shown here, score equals 65.2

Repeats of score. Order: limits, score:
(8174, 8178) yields 64.7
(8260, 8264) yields 64.0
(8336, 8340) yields 61.8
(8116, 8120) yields 66.2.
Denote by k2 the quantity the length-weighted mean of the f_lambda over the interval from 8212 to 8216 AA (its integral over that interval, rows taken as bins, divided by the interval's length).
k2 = 15.5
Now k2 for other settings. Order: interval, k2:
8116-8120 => 16.6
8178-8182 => 16.5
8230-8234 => 16.0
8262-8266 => 16.0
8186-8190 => 16.3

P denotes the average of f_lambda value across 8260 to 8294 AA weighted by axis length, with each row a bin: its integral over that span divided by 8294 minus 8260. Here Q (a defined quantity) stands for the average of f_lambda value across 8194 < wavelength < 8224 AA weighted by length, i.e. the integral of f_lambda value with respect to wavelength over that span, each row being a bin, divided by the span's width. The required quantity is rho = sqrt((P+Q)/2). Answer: 3.99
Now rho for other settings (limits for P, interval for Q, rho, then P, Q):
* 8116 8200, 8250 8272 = 4.01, 16.3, 15.9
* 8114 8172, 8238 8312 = 4.02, 16.4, 15.9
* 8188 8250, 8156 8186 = 4.01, 15.9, 16.3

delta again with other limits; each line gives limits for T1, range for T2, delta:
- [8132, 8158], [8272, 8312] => -424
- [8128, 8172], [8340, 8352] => -718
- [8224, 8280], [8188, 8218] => -893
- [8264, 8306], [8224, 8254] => -669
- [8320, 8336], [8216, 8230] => -249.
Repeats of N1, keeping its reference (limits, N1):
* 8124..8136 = 0.35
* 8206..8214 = 0.15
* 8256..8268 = 0.12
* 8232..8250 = 0.21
